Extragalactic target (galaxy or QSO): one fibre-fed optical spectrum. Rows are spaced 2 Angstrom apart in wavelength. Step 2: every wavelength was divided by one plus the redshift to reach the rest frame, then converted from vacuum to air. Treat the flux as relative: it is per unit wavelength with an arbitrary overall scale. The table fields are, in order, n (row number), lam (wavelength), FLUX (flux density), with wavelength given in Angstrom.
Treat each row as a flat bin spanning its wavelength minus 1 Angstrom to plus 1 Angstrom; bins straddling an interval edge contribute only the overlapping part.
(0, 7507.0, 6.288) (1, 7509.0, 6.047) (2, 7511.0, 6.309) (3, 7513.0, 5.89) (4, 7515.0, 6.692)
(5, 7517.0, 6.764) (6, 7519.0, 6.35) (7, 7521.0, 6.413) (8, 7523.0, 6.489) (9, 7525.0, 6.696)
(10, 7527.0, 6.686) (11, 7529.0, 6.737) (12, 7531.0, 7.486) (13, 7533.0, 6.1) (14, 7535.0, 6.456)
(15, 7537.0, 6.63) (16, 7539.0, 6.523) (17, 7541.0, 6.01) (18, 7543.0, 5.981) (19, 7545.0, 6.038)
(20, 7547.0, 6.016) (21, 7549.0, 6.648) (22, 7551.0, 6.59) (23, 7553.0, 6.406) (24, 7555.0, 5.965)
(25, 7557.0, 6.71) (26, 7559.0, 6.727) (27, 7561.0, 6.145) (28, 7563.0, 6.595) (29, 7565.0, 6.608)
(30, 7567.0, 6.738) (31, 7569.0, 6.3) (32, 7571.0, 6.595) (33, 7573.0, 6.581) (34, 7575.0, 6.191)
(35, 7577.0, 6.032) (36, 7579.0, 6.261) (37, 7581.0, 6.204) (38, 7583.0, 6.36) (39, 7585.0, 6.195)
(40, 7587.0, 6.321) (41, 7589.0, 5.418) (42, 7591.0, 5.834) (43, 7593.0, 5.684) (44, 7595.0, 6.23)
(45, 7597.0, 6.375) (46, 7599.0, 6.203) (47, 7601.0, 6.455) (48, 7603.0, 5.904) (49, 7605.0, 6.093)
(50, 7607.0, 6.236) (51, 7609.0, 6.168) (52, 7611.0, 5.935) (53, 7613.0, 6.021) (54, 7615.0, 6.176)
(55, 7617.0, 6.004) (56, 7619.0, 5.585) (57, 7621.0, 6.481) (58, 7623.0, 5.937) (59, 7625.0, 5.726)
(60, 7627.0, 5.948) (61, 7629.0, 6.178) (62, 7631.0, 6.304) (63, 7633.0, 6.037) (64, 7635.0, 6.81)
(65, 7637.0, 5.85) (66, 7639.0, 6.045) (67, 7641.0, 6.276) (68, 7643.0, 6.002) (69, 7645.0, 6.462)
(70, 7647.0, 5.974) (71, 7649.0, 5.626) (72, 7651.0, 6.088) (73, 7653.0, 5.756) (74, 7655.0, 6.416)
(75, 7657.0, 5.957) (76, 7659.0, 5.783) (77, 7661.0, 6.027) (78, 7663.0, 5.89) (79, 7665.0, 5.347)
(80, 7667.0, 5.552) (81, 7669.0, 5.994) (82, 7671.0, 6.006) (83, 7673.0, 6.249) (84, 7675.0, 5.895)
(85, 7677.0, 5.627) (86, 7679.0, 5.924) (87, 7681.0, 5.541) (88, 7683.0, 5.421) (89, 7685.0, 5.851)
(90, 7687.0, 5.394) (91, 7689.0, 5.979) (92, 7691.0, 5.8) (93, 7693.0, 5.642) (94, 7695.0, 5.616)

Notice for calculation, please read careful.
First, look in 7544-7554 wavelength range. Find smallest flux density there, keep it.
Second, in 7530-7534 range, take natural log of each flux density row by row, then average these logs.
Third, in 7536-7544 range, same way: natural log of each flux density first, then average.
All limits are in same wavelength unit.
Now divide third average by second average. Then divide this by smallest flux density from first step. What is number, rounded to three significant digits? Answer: 0.160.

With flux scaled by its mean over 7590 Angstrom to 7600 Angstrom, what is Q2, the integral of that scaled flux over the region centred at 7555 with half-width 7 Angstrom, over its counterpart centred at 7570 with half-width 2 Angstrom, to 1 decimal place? 3.5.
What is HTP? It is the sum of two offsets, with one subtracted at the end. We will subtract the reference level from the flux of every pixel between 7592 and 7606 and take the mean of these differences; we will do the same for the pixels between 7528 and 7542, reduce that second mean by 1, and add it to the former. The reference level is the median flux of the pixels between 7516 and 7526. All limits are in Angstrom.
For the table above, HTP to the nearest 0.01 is -1.28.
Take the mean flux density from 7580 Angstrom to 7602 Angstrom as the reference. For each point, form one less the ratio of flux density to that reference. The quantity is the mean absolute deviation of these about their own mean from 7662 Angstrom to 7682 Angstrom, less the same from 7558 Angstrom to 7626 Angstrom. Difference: -0.0023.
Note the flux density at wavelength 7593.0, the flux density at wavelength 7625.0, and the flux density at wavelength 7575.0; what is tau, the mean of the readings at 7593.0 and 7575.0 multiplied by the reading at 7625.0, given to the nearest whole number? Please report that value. 34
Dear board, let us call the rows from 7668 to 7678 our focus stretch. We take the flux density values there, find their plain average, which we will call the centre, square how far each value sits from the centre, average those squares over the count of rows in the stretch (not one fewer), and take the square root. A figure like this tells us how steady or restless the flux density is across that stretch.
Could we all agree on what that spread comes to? 0.20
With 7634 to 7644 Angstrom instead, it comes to 0.34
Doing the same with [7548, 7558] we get 0.27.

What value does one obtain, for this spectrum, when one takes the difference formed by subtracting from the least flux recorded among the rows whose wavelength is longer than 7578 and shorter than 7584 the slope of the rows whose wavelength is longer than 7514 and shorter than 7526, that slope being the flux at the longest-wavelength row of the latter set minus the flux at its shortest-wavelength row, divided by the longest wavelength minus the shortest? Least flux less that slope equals 6.2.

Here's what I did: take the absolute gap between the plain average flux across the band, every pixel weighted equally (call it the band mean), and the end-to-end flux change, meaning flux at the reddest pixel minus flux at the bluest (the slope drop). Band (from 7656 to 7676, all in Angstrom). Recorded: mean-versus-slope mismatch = 5.9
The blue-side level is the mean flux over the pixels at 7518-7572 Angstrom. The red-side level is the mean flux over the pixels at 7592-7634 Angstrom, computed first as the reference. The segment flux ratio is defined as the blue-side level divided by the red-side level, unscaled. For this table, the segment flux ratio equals 1.064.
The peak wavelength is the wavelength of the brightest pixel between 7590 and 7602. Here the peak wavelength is 7601.0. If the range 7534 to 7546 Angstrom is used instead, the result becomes 7537.0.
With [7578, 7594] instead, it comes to 7583.0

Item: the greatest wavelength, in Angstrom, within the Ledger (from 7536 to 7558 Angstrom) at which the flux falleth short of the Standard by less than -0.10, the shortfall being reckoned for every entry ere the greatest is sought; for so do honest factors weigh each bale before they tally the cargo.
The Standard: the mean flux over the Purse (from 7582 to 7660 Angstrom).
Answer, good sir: 7557.0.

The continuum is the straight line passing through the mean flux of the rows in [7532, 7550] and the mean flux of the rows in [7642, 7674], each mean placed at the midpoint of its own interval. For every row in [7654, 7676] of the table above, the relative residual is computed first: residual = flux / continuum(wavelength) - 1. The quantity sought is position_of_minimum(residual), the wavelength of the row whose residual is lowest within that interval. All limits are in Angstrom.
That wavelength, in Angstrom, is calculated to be 7665.0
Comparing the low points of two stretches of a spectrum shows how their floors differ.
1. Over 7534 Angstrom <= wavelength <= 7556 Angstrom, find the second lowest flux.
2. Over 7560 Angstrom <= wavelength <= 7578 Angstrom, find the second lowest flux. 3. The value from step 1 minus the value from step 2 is -0.2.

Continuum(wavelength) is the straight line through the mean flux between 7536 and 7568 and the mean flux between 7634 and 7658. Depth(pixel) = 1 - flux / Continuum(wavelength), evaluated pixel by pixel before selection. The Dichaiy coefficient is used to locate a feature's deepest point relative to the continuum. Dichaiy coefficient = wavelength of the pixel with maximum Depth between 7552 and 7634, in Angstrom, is 7589.0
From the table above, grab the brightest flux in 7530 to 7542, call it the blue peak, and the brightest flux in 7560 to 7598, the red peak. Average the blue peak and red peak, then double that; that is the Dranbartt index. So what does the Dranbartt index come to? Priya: 14.2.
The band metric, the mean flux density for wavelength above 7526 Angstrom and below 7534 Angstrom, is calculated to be 6.8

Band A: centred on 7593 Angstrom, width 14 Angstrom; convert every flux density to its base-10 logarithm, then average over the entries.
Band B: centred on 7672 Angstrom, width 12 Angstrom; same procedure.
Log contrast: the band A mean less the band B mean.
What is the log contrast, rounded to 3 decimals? 0.009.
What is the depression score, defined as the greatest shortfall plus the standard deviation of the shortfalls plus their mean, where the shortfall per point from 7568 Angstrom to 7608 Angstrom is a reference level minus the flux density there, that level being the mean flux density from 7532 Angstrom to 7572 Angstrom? 1.47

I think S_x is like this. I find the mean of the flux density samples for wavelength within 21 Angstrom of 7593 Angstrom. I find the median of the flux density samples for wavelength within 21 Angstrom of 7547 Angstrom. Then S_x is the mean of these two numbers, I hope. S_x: 6.36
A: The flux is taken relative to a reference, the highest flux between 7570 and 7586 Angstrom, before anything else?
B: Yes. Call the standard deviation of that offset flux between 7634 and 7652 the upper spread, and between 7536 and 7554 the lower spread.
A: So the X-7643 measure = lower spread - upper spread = -0.05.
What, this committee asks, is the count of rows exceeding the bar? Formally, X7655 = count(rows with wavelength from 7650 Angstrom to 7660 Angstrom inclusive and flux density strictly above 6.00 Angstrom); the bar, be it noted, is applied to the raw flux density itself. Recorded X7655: 2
